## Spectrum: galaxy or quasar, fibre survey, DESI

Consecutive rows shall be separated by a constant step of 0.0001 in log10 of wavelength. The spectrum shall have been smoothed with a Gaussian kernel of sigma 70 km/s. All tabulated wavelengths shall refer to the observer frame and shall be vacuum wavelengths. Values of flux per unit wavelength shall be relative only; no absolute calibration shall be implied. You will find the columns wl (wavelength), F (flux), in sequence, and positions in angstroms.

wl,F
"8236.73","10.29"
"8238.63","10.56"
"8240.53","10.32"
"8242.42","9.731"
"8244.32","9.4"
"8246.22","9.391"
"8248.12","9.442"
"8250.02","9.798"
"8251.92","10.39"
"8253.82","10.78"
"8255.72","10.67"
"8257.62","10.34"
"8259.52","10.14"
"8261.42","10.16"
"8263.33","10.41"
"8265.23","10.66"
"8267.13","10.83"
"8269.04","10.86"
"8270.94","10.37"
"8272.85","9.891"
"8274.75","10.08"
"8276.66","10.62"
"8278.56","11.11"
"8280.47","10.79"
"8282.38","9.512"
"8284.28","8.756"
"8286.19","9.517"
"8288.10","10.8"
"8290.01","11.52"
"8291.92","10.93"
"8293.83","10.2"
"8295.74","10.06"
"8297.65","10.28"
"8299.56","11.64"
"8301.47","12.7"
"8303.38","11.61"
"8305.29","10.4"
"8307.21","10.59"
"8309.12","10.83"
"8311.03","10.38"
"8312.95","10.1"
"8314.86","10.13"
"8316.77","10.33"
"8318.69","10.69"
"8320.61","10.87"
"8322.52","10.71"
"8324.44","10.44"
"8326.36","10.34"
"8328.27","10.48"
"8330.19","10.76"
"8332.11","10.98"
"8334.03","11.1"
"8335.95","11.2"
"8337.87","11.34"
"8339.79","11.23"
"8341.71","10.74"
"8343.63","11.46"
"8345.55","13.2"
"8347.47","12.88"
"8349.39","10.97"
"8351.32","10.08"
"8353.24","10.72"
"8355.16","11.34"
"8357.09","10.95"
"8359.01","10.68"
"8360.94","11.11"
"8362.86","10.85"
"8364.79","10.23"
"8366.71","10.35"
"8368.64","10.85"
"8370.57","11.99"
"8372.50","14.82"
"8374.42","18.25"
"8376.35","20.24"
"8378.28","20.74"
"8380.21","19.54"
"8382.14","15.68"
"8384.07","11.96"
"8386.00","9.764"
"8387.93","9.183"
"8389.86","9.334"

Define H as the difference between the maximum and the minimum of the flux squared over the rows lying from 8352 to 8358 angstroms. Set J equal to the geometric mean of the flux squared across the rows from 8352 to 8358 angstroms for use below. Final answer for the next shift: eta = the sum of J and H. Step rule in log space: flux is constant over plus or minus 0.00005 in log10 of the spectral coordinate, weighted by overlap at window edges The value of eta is 135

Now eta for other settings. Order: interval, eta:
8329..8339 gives 135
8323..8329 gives 111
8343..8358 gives 203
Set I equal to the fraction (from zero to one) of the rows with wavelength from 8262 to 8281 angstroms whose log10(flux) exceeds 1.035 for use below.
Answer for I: 0.2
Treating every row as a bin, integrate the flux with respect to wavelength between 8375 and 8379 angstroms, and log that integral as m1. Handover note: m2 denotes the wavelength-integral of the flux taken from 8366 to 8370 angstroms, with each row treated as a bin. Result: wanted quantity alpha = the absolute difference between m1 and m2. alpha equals 38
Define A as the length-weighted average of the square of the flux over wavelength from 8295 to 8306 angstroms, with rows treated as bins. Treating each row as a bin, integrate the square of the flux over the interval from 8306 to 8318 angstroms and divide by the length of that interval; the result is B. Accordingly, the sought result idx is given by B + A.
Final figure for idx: 234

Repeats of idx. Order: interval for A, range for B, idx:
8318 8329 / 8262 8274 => 222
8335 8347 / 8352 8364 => 254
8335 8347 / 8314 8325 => 246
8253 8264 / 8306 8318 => 217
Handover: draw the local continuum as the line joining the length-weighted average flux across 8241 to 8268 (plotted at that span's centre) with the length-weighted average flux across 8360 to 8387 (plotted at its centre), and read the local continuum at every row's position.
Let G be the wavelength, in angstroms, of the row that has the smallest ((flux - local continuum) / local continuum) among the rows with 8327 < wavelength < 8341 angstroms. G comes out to 8328.27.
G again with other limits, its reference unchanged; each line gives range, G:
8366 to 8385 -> 8366.71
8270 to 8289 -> 8284.28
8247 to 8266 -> 8248.12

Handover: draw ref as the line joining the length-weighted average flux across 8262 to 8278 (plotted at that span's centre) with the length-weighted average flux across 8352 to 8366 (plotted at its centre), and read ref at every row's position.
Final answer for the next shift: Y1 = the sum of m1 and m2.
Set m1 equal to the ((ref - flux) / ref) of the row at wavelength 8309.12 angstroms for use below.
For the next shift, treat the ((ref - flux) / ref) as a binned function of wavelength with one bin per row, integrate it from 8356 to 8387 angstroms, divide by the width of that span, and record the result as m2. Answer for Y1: -0.27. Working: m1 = -0.019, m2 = -0.252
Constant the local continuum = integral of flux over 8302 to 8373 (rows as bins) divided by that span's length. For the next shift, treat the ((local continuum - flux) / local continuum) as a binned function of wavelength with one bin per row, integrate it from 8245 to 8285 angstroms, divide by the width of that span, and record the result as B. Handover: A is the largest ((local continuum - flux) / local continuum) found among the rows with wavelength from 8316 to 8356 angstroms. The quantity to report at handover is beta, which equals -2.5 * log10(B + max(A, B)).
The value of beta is 2.03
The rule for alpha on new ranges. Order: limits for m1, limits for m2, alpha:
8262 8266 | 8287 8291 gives 2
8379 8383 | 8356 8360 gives 28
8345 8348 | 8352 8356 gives 5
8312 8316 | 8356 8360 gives 3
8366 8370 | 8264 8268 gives 0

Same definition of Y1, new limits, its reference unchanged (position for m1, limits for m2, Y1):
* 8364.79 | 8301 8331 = 0.05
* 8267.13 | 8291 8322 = -0.05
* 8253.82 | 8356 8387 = -0.29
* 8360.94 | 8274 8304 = -0.03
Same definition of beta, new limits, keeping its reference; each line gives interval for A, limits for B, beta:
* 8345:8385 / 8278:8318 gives 2.27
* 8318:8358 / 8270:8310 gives 2.28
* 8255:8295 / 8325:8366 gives 1.75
